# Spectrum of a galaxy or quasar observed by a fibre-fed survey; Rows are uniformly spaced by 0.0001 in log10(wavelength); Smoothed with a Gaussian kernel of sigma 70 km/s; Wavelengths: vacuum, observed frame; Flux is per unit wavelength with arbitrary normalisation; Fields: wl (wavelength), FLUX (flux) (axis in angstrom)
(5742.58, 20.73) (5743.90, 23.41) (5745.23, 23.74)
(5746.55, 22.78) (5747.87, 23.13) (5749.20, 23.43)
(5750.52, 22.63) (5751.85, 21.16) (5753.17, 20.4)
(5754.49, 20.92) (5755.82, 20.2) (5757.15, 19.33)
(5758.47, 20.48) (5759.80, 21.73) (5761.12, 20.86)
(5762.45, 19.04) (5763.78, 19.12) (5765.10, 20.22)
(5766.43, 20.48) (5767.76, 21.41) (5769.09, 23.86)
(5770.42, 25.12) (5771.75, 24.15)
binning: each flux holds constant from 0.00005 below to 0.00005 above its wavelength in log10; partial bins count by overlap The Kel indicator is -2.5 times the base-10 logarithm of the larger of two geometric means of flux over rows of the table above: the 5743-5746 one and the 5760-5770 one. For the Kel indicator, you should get -3.43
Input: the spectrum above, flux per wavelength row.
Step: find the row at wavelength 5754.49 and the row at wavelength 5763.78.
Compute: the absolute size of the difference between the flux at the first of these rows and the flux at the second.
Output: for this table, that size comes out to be 1.8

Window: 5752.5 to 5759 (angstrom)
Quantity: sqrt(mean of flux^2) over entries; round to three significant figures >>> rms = 20.3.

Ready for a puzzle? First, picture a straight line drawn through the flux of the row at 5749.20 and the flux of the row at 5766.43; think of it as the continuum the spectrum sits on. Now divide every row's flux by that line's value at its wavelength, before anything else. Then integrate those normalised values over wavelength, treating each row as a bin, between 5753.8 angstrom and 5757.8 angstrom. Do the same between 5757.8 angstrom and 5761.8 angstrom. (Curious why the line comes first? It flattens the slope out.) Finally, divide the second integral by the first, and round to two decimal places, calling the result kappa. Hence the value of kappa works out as 1.08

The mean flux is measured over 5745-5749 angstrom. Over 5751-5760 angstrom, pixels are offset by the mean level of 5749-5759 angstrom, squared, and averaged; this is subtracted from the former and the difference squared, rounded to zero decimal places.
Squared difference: 506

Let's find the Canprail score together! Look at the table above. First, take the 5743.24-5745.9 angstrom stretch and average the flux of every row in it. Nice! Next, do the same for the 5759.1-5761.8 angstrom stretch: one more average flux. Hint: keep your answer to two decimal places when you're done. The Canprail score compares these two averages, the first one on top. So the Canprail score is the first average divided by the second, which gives 1.11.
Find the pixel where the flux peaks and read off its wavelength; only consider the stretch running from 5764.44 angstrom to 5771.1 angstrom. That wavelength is 5770.42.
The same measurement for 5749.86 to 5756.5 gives 5750.52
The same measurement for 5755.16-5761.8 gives 5759.80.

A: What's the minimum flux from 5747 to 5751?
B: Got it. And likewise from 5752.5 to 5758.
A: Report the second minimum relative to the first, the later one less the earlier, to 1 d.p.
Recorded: -3.3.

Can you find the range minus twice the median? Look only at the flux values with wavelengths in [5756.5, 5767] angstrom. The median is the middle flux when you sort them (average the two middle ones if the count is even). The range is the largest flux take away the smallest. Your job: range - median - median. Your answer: -38.0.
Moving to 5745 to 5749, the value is -45.3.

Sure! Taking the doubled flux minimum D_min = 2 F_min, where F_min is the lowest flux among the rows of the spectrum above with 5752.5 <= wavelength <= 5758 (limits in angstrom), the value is 38.7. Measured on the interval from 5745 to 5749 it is 45.6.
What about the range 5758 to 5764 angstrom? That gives 38.1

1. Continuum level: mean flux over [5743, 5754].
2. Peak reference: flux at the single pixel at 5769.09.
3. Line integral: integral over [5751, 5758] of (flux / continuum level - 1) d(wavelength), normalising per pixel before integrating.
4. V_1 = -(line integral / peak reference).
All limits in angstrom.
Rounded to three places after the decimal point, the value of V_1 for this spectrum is 0.027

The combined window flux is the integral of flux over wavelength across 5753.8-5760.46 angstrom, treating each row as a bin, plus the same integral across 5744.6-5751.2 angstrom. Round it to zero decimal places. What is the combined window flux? 289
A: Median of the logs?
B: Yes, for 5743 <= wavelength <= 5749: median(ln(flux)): 3.15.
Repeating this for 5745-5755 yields 3.12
